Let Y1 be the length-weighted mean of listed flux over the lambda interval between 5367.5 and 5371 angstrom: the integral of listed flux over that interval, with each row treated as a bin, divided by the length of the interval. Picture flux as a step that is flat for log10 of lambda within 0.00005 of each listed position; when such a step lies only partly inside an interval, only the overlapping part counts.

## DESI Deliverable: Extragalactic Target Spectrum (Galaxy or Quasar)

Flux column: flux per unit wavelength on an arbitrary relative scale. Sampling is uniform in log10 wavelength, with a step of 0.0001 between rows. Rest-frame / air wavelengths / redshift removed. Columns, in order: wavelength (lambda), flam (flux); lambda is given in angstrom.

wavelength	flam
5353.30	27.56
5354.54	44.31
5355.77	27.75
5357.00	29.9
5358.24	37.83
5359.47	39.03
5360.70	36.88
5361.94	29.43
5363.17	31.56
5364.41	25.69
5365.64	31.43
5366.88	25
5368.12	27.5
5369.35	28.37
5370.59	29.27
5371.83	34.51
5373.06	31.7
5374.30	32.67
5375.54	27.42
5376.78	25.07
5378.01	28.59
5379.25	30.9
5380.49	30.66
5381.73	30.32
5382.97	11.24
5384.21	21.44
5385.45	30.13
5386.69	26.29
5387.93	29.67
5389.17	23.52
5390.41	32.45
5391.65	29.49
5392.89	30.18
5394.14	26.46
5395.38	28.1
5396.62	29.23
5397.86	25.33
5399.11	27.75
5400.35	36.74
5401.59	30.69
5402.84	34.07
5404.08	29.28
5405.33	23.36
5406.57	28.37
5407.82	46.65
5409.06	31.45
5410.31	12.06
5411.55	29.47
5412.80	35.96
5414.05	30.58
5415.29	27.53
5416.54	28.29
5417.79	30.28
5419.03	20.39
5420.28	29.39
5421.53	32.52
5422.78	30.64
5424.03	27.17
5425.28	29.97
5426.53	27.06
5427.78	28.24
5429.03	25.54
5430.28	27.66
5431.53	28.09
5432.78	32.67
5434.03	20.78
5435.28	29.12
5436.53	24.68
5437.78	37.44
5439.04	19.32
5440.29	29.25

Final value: 28.3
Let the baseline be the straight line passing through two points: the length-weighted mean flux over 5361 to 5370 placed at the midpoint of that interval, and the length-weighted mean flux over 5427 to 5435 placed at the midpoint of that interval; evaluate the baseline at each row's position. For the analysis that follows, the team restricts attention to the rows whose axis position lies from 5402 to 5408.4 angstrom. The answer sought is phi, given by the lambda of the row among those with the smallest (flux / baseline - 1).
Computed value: 5405.33 angstrom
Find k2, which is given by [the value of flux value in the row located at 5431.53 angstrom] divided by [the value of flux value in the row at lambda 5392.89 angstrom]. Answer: 0.93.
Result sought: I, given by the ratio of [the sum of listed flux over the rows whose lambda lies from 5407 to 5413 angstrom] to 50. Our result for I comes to 3.1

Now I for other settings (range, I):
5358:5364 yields 3.5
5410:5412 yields 0.8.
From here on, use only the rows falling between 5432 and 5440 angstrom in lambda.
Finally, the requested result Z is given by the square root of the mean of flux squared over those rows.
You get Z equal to 28.1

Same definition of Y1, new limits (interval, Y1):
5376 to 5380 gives 28.3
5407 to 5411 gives 30.0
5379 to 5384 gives 25.0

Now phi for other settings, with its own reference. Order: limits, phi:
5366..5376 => 5366.88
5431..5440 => 5439.04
